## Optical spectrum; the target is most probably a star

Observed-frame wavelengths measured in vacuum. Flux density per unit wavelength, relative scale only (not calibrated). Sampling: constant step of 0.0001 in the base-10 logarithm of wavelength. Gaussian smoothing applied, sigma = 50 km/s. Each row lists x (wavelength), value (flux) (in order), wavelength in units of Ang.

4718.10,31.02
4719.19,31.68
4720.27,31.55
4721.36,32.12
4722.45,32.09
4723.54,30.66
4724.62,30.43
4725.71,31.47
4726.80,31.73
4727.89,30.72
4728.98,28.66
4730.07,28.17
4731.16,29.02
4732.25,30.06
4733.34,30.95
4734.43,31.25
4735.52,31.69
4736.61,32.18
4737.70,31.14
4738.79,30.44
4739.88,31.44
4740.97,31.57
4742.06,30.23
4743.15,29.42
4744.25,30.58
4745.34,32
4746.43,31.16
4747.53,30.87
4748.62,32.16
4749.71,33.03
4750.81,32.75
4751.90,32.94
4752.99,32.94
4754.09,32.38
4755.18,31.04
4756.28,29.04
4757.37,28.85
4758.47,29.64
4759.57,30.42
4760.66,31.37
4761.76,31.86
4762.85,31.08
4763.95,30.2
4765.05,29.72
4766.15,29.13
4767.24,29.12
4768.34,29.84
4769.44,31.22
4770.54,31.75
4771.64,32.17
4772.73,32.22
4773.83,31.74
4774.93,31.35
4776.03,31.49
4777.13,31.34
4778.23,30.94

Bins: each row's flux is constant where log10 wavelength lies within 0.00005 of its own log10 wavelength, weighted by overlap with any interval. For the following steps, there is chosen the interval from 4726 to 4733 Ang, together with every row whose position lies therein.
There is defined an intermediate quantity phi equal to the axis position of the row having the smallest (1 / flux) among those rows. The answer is 4726.80 Ang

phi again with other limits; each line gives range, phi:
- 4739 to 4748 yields 4745.34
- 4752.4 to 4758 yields 4752.99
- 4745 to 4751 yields 4749.71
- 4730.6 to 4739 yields 4736.61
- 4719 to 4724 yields 4721.36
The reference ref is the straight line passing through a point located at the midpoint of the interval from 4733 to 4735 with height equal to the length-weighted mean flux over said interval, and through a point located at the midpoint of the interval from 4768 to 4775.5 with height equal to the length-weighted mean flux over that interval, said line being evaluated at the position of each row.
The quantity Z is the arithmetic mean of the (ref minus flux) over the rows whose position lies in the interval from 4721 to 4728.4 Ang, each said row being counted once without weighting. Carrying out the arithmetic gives -0.3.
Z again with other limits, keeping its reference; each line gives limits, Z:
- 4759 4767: 0.9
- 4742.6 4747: 0.5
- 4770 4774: -0.4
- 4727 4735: 1.3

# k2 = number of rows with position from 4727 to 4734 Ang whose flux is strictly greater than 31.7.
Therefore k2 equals 0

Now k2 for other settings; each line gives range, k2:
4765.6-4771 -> 1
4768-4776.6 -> 4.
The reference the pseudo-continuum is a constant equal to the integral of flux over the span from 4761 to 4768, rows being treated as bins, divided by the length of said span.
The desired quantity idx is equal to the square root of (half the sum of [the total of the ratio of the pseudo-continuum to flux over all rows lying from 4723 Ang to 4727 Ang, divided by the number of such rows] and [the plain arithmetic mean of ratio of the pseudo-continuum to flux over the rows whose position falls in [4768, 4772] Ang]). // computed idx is 0.985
